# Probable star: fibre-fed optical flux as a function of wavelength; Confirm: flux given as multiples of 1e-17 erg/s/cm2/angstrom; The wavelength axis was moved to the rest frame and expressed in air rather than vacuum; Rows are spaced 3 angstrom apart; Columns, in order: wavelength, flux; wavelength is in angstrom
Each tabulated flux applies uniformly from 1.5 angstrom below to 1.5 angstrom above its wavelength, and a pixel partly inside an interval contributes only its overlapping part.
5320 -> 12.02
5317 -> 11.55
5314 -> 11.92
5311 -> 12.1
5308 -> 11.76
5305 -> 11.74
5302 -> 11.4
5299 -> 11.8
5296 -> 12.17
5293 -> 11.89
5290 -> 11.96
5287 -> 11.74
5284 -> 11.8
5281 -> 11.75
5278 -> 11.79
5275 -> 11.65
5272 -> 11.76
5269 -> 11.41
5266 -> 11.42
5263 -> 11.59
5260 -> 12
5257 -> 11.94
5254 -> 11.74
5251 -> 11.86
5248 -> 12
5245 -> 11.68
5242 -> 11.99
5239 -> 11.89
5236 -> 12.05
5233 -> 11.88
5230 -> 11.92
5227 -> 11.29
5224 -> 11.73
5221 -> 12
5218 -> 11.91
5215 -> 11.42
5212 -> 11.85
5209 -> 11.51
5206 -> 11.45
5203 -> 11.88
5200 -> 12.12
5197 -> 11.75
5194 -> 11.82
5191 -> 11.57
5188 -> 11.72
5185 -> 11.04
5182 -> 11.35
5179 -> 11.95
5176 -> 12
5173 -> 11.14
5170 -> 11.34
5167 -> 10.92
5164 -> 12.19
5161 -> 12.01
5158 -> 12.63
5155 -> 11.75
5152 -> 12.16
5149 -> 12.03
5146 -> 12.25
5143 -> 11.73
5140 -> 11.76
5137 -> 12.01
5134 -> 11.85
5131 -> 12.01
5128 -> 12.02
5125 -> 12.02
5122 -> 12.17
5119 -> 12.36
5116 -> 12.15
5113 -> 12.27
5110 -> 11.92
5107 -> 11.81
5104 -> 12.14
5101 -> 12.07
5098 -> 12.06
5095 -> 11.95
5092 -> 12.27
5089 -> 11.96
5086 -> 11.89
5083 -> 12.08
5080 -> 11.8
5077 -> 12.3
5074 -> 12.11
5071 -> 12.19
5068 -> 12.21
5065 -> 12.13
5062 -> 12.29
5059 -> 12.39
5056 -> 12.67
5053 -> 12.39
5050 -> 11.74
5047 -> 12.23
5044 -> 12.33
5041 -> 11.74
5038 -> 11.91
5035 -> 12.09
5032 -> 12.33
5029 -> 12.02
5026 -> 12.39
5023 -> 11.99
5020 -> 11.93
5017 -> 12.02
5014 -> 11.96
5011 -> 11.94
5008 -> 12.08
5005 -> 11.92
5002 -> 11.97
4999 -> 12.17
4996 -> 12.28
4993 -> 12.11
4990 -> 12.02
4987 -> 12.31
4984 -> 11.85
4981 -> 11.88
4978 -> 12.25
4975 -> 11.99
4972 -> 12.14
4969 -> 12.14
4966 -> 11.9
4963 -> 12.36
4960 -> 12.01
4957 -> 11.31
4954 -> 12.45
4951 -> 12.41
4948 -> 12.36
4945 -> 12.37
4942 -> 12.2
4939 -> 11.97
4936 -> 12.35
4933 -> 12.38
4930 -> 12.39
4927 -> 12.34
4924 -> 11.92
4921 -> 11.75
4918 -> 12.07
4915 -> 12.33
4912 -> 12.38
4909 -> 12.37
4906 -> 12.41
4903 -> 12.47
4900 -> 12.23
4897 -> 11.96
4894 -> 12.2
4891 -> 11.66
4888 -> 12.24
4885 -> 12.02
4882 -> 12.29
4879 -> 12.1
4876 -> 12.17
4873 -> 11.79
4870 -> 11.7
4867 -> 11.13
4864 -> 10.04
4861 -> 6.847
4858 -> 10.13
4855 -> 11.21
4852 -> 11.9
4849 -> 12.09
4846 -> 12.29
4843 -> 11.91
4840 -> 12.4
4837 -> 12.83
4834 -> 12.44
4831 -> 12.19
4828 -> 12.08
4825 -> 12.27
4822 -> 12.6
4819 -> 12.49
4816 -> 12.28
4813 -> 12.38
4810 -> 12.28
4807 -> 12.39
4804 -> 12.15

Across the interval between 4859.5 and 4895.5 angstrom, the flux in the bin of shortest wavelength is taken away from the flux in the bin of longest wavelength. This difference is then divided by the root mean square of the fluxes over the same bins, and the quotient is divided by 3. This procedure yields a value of 0.156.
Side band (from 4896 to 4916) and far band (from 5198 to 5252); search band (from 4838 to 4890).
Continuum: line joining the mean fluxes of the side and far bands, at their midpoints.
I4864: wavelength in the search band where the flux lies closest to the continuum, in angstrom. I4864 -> 4840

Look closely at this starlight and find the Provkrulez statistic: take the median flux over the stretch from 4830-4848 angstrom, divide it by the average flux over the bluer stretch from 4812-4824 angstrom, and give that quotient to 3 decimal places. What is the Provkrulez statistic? 0.993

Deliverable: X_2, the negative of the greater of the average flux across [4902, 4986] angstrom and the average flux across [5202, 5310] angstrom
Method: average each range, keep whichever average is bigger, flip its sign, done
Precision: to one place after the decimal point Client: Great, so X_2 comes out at -12.2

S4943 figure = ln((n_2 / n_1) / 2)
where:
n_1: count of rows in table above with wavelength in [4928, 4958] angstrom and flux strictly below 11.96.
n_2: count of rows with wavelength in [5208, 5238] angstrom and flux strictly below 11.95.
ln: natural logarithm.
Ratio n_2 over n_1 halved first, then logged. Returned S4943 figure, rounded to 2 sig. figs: 1.4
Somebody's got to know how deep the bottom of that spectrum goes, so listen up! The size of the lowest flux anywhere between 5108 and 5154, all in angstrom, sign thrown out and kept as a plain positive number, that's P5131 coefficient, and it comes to 11.7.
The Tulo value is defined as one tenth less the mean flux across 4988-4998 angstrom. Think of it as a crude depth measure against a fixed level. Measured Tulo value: -12.0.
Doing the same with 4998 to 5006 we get -11.9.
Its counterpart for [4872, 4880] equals -11.9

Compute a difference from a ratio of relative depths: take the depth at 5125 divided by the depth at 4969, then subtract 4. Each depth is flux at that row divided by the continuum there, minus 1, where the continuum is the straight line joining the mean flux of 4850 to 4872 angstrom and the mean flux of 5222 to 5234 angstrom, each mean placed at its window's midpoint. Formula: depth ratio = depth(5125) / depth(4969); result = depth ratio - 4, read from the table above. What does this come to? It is -3.52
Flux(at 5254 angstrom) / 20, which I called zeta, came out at 0.587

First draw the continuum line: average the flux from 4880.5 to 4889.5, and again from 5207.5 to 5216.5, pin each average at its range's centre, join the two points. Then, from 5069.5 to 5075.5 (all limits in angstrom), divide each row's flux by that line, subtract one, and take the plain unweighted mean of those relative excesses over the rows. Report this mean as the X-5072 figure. 0.0257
